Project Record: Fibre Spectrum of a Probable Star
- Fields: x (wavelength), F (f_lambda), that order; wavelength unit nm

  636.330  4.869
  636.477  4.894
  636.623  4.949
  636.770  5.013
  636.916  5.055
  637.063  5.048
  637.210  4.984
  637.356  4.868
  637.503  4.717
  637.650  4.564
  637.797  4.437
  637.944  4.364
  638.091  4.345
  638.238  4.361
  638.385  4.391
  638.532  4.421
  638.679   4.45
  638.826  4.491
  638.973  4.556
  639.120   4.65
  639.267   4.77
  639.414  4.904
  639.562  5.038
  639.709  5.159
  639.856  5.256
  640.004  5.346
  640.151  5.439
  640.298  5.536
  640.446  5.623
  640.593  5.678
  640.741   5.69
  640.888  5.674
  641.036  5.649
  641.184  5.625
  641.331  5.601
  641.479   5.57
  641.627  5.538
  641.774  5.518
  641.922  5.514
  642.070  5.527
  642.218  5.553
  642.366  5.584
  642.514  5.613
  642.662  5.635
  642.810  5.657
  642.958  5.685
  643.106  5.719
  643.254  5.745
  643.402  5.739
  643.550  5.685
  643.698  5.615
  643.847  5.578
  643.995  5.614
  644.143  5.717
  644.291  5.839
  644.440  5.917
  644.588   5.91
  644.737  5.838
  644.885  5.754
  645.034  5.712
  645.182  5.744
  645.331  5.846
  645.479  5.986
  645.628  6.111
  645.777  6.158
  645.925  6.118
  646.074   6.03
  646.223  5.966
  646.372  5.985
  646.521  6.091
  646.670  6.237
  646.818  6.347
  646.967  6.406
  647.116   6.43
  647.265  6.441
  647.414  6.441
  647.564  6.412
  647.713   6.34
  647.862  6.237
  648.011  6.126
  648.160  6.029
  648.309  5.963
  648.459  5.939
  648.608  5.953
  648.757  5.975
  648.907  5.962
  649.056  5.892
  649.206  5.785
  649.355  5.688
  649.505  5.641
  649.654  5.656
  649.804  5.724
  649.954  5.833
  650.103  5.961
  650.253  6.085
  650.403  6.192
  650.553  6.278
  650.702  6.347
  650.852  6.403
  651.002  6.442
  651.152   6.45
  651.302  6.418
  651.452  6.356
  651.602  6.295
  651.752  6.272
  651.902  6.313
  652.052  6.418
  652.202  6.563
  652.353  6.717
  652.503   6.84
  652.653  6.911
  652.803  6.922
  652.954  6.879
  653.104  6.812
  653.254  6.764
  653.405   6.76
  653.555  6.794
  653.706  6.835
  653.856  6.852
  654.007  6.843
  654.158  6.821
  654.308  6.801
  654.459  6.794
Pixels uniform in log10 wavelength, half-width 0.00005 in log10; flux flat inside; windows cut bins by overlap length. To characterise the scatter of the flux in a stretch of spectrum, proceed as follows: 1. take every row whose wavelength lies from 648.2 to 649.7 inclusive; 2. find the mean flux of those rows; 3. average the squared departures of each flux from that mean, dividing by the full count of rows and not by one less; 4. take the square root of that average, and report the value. 0.13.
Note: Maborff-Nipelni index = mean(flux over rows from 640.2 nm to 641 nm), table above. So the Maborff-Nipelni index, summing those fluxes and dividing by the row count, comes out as 5.6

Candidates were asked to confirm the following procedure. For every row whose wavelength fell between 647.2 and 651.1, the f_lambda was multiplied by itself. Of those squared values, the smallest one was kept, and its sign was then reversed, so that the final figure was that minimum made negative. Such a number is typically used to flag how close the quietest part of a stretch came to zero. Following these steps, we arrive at -32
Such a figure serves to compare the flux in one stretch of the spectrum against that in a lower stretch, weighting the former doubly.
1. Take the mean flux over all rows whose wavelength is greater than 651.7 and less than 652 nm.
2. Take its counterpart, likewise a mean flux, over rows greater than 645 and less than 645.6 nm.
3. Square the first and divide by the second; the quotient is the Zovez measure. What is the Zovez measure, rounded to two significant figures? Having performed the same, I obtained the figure 6.8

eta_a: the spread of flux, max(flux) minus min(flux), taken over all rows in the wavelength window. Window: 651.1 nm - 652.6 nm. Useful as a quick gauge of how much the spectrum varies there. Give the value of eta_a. 0.57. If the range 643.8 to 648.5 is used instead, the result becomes 0.86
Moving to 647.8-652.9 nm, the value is 1.28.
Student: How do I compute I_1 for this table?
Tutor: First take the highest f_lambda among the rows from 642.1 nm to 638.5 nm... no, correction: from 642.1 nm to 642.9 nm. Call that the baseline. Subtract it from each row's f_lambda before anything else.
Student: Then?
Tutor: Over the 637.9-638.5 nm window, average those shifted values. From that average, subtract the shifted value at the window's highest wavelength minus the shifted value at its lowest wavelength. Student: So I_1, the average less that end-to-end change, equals -1.3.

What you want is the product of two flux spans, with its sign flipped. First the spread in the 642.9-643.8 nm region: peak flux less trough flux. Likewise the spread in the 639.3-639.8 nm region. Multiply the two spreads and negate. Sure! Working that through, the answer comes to -0.033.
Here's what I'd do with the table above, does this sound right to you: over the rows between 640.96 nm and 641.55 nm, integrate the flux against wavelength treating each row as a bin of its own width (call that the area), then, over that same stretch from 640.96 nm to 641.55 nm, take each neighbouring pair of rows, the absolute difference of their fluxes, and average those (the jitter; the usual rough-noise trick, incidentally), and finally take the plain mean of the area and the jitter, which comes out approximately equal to 1.67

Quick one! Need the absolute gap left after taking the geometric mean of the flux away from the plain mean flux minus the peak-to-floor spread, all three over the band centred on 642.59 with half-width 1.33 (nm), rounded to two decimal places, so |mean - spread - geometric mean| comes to 0.23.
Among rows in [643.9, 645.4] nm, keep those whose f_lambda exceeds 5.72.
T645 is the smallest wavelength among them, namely 644.291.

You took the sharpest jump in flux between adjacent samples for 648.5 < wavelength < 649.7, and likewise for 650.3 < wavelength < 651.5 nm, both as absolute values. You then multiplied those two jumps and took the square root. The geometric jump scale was 0.096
